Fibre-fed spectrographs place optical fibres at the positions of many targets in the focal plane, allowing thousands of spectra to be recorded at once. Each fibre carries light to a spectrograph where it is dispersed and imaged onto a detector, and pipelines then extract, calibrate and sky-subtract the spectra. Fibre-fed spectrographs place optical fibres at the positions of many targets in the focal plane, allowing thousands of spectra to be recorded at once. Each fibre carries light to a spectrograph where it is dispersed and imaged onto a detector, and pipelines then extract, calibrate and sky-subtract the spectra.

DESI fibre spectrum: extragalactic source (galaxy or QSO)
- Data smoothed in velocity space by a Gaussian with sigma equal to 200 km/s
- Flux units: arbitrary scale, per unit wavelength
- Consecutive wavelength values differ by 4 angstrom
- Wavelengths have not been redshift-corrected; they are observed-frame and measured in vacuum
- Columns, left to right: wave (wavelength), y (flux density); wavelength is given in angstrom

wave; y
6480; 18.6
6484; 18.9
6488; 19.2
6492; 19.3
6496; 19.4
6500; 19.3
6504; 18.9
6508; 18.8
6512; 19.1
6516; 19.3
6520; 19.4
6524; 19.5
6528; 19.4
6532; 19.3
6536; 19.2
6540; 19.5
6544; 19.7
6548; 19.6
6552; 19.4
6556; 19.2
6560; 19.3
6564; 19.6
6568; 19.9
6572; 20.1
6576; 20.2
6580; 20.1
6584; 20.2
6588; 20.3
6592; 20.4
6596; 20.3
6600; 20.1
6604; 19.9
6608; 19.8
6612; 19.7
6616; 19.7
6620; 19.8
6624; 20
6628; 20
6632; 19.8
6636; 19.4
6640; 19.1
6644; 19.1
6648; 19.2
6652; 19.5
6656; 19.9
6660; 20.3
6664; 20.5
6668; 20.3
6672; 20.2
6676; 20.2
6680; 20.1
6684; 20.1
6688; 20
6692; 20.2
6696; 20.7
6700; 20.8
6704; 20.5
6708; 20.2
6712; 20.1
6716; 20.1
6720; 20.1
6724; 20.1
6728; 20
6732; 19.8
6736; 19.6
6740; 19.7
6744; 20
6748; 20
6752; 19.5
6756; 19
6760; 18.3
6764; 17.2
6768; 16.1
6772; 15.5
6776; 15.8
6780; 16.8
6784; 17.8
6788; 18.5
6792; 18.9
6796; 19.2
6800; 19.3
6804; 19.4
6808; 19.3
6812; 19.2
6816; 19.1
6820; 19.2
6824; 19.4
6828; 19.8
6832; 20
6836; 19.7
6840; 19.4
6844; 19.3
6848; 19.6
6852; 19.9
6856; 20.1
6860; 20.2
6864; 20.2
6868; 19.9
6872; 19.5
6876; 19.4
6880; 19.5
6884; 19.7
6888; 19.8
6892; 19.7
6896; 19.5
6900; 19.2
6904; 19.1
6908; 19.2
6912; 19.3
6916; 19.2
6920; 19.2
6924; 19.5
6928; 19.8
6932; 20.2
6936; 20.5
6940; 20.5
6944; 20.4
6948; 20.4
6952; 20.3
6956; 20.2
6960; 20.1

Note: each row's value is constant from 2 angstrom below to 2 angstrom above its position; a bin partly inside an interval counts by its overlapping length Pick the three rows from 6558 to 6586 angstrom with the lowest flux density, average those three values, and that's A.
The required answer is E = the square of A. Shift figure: 384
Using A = 19.60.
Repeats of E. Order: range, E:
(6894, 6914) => 367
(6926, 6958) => 403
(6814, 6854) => 369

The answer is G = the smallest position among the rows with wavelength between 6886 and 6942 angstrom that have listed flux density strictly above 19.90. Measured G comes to 6932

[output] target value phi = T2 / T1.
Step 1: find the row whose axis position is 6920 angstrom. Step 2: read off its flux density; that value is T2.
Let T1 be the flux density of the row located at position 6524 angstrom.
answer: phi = 0.98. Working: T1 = 19.5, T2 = 19.2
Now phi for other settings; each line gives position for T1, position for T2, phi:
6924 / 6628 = 1.03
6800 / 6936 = 1.06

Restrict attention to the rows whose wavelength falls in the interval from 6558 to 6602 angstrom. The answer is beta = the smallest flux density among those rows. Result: 19.3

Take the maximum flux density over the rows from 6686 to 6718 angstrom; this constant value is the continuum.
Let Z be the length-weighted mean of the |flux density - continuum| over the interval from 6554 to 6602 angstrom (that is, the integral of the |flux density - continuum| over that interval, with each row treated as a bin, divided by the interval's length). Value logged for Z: 0.8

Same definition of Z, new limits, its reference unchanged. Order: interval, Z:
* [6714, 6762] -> 1.1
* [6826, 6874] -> 1.0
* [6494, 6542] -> 1.5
